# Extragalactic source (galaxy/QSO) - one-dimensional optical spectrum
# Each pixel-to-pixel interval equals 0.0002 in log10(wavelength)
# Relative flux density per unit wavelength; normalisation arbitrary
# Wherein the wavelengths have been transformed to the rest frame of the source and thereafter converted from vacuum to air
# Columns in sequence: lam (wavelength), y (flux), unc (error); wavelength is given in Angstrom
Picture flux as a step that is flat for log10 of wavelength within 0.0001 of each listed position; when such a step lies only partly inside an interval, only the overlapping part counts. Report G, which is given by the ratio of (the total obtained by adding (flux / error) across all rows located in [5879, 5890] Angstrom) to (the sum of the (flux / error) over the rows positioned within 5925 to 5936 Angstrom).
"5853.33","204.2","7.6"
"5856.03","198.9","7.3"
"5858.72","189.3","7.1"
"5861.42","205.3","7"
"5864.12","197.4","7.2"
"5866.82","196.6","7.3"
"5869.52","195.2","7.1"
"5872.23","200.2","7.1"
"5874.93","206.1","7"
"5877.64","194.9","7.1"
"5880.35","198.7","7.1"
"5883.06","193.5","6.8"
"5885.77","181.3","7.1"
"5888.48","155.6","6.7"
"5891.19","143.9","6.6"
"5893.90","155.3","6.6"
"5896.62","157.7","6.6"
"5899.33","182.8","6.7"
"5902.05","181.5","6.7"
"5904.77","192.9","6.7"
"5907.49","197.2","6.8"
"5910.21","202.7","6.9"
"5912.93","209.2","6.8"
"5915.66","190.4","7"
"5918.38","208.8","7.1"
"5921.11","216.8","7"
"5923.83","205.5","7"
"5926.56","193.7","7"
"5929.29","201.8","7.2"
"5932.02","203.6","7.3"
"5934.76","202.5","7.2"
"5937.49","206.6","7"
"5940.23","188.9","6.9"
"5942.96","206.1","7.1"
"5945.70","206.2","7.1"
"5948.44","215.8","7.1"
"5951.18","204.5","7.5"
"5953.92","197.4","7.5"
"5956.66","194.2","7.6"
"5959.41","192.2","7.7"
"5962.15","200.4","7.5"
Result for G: 0.94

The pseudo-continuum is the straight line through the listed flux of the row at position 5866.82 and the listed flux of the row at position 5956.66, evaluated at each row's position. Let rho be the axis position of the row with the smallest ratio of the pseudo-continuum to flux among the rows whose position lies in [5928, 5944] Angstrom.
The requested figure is 5937.49 Angstrom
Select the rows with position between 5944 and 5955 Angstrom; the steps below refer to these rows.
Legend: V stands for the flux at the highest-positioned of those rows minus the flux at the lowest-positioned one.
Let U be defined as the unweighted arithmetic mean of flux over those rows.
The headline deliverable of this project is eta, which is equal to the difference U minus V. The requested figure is 215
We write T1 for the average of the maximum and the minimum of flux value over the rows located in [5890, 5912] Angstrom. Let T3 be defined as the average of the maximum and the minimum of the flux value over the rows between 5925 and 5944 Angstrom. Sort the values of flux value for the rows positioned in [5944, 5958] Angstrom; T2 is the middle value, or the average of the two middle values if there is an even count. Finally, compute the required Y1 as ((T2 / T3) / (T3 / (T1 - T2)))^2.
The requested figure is 0.027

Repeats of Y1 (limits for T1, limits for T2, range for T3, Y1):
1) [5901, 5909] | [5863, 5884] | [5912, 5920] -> 0.001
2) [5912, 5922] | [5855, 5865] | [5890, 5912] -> 0.001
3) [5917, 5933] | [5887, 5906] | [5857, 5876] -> 0.037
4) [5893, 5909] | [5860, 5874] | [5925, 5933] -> 0.011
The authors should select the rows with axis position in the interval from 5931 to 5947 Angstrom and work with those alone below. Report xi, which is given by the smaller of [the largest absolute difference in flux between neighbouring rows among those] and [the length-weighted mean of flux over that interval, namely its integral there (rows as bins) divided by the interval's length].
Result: 18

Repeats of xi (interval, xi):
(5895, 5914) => 25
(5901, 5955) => 19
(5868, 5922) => 26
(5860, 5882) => 11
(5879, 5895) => 26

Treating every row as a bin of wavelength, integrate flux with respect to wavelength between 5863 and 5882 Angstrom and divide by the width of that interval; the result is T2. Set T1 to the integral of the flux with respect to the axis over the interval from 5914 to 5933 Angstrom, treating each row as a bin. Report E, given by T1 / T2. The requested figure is 19.5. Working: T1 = 3858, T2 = 198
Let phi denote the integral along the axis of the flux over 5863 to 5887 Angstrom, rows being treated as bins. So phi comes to 4704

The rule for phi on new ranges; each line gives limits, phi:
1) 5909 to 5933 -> 4888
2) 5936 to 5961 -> 5034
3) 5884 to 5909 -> 4315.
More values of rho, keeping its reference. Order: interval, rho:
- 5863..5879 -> 5874.93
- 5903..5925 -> 5921.11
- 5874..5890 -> 5874.93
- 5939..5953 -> 5948.44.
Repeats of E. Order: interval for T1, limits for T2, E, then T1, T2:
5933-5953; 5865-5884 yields 20.6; 4083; 198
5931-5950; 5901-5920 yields 19.6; 3880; 198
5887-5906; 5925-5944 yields 15.8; 3174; 200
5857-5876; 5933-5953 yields 18.5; 3773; 204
